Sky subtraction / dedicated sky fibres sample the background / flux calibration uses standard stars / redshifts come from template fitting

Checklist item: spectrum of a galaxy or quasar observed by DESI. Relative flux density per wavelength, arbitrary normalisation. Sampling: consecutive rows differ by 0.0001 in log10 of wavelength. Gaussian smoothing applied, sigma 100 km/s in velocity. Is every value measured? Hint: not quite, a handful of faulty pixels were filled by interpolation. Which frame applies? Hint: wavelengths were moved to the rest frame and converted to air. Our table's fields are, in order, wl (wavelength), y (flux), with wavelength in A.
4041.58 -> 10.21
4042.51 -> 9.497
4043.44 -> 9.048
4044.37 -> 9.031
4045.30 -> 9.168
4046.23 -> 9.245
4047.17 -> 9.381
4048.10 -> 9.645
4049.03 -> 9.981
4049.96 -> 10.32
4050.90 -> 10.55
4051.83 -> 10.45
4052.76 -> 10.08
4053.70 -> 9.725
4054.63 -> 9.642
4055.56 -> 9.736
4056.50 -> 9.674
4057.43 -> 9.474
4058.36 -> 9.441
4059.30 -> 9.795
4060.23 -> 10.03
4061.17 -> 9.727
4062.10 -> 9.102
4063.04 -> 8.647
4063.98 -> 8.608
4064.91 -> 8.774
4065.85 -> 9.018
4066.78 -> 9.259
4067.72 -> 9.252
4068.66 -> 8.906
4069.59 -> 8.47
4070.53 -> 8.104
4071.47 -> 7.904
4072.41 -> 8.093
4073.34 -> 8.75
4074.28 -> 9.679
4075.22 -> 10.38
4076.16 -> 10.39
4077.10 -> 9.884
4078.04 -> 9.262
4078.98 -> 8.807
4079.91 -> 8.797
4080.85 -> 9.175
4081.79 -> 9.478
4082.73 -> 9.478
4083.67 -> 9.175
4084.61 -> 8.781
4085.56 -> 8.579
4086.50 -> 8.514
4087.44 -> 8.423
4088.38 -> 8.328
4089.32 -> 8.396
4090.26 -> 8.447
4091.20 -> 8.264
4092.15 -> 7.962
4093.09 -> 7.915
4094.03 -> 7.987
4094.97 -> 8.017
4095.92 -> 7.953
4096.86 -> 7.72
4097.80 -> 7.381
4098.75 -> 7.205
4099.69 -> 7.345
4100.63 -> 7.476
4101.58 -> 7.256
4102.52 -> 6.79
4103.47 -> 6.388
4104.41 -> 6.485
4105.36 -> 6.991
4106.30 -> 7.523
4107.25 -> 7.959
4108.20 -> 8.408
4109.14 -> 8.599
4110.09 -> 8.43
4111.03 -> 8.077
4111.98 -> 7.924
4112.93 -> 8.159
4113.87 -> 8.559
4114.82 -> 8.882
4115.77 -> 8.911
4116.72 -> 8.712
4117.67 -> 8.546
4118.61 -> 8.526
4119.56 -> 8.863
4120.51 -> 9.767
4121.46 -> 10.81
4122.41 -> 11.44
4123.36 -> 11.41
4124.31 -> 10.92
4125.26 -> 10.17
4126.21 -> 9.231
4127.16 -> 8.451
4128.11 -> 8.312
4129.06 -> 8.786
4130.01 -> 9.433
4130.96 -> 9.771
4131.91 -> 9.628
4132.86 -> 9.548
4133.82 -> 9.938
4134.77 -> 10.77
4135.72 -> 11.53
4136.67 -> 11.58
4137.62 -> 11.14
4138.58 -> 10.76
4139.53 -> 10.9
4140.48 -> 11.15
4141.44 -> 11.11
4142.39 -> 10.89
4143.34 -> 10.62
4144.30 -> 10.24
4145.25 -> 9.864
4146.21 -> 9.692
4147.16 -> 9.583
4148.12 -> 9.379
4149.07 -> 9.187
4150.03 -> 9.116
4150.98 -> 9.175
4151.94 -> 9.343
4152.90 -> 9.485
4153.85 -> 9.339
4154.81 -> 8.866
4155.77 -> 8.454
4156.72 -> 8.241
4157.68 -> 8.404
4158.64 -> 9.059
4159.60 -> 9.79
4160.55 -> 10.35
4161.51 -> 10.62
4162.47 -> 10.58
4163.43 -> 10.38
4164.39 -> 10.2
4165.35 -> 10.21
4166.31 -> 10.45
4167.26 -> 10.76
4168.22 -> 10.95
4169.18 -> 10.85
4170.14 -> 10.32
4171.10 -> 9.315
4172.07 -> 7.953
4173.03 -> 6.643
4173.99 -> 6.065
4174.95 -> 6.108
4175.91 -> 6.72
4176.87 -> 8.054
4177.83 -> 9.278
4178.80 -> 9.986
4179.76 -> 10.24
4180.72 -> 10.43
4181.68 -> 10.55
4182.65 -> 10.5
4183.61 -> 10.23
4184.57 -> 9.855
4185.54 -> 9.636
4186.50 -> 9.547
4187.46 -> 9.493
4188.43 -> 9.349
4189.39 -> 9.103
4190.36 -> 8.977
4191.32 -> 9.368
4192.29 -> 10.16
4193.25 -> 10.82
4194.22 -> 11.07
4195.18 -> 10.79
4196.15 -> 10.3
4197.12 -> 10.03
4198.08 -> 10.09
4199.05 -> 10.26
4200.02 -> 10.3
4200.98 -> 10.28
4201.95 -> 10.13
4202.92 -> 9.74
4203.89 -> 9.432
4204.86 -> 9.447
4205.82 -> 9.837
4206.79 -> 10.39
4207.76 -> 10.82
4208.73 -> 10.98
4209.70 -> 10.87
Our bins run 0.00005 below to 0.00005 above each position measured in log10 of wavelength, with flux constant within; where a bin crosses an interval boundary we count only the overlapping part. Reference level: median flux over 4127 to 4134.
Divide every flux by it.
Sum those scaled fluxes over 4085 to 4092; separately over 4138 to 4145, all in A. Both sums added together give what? 14.2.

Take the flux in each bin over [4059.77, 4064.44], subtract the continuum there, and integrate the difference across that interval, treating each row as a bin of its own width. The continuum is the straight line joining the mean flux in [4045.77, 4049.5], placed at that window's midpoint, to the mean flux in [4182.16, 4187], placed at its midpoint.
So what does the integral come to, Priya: -2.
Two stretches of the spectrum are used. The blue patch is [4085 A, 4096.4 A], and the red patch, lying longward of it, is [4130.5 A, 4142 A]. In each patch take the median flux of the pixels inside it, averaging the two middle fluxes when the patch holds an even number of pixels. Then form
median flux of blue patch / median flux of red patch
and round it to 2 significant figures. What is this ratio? 0.77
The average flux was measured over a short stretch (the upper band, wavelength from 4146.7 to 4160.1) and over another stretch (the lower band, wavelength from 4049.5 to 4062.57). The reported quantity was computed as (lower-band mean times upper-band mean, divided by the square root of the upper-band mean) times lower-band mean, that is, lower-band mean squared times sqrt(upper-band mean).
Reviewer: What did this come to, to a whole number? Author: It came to 292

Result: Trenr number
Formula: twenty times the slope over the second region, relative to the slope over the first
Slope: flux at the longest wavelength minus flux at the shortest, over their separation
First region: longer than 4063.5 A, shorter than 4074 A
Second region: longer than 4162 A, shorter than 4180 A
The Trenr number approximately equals -26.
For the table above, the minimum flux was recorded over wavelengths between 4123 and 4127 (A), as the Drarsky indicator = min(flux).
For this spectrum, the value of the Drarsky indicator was 9.231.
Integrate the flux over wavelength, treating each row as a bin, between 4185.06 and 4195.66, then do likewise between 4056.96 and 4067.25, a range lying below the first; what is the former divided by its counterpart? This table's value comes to 1.10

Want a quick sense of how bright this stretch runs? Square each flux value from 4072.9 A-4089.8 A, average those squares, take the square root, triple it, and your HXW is 27.4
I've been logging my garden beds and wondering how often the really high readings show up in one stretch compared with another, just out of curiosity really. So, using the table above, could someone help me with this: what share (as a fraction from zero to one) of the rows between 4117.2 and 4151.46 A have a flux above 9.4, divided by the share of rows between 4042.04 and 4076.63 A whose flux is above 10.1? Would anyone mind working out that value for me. 5.1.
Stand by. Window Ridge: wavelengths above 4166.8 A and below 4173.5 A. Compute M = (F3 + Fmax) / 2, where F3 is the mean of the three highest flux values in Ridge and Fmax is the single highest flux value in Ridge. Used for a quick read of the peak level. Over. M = 10.9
